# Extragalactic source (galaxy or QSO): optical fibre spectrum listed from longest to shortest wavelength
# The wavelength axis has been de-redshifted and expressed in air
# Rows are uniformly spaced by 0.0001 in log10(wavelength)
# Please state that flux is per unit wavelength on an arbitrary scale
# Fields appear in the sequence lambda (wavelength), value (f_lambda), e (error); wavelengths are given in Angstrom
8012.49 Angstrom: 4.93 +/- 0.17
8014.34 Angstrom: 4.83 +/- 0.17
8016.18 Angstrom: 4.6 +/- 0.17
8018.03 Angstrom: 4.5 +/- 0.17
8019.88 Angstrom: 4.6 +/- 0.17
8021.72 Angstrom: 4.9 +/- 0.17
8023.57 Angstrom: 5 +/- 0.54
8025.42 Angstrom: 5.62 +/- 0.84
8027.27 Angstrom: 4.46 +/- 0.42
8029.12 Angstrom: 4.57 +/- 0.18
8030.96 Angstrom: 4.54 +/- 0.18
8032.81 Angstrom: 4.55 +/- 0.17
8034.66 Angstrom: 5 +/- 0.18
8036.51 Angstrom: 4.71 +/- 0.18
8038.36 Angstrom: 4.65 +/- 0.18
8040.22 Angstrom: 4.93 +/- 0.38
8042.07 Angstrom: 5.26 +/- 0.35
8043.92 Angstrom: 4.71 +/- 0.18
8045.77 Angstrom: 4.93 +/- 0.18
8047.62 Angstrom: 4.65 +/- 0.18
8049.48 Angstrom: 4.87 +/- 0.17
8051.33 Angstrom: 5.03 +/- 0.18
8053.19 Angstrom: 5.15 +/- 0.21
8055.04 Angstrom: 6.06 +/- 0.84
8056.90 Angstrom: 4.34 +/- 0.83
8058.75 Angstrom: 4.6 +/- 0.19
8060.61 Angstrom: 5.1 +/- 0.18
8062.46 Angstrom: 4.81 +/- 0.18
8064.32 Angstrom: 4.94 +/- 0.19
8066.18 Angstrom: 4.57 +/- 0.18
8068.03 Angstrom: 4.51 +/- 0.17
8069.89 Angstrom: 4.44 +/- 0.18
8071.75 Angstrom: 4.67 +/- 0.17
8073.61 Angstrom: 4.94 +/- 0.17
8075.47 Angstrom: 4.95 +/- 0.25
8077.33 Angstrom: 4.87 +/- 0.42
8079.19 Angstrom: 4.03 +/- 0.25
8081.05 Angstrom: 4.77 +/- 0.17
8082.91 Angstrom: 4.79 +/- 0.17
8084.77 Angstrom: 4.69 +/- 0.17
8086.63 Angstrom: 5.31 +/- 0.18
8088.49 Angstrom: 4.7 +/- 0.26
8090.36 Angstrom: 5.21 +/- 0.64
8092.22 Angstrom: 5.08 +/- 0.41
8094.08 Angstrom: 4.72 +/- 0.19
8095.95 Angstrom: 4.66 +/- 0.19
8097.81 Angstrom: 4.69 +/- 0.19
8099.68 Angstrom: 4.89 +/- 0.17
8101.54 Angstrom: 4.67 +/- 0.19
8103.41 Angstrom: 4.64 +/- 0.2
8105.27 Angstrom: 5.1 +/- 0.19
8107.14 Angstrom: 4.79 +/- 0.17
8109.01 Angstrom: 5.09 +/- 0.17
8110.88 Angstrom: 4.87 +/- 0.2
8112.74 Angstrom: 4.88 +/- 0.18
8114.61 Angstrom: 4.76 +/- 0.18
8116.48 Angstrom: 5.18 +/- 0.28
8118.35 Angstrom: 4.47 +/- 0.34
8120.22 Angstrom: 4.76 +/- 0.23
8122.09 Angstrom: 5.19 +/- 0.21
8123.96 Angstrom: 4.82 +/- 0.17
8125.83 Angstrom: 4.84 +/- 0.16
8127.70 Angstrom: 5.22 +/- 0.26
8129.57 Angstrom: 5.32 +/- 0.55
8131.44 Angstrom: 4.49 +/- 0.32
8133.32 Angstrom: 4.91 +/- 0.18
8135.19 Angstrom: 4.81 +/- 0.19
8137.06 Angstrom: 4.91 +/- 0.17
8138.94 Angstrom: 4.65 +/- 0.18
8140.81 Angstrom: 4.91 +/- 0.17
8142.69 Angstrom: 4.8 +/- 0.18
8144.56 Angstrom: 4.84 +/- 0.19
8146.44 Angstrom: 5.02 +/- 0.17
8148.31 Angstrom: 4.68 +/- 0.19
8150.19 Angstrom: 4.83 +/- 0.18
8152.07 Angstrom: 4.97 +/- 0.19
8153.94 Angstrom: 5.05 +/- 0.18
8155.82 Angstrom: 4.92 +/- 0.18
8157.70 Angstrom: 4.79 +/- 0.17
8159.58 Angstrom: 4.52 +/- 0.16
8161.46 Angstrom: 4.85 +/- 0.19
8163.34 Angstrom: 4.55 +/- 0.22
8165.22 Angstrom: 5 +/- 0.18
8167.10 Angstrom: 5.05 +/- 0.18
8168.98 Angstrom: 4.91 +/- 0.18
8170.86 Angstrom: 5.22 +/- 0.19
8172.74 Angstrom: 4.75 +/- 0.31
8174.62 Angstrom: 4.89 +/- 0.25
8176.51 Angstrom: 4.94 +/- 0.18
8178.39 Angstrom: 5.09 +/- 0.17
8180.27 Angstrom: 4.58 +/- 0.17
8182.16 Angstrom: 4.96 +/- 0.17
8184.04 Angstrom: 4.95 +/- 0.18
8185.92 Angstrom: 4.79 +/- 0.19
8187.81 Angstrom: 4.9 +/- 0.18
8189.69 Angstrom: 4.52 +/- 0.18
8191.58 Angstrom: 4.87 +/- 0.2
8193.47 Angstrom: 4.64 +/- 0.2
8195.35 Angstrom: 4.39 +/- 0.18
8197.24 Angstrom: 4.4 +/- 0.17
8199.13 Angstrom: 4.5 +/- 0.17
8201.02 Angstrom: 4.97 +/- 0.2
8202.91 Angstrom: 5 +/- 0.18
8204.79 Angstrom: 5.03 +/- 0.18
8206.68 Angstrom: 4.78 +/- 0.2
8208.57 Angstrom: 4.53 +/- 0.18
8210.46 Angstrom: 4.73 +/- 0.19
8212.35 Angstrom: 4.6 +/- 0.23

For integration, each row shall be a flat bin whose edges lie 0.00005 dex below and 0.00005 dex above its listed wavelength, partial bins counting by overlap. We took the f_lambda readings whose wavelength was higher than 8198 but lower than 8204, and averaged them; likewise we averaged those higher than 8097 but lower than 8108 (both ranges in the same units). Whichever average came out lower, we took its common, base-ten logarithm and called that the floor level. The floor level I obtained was 0.681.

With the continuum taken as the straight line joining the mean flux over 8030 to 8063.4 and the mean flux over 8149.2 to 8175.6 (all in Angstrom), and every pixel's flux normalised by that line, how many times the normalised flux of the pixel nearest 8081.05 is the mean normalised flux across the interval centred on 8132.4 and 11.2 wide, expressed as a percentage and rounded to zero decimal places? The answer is 104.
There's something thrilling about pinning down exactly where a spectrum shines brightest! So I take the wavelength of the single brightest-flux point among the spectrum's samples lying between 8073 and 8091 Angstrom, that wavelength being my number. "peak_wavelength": 8086.63 Angstrom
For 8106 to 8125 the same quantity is 8122.09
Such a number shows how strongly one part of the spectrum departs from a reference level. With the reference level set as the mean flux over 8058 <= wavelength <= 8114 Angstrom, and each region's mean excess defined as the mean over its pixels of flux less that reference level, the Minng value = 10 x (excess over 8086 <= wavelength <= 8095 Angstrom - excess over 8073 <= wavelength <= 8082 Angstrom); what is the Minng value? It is 2.9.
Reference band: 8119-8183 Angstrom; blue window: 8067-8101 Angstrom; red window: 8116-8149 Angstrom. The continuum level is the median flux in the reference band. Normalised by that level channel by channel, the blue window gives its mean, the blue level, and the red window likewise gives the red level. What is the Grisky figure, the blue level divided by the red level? 0.98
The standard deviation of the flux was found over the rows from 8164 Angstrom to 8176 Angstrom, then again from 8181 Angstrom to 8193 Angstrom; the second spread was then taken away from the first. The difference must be 0.00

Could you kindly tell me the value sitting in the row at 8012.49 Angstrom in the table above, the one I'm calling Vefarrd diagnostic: 4.93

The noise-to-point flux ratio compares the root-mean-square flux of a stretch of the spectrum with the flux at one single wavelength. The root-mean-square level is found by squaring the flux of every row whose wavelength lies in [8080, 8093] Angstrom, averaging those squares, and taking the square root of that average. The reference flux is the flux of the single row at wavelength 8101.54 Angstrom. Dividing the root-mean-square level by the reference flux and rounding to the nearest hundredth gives 1.06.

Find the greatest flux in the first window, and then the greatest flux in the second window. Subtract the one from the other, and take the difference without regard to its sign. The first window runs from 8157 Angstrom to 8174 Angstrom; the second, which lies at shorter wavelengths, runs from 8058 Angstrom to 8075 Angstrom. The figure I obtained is 0.12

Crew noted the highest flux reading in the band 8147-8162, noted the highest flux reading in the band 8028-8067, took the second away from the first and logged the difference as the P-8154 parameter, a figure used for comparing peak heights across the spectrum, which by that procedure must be -1.0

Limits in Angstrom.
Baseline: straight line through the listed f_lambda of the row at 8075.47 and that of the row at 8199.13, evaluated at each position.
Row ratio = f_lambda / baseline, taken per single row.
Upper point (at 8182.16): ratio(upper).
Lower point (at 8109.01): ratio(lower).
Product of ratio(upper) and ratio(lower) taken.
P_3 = 1.15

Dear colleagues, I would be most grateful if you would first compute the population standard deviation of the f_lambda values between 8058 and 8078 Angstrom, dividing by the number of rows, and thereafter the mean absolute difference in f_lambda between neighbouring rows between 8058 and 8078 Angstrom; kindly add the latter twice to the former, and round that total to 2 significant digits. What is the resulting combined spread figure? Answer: 0.61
